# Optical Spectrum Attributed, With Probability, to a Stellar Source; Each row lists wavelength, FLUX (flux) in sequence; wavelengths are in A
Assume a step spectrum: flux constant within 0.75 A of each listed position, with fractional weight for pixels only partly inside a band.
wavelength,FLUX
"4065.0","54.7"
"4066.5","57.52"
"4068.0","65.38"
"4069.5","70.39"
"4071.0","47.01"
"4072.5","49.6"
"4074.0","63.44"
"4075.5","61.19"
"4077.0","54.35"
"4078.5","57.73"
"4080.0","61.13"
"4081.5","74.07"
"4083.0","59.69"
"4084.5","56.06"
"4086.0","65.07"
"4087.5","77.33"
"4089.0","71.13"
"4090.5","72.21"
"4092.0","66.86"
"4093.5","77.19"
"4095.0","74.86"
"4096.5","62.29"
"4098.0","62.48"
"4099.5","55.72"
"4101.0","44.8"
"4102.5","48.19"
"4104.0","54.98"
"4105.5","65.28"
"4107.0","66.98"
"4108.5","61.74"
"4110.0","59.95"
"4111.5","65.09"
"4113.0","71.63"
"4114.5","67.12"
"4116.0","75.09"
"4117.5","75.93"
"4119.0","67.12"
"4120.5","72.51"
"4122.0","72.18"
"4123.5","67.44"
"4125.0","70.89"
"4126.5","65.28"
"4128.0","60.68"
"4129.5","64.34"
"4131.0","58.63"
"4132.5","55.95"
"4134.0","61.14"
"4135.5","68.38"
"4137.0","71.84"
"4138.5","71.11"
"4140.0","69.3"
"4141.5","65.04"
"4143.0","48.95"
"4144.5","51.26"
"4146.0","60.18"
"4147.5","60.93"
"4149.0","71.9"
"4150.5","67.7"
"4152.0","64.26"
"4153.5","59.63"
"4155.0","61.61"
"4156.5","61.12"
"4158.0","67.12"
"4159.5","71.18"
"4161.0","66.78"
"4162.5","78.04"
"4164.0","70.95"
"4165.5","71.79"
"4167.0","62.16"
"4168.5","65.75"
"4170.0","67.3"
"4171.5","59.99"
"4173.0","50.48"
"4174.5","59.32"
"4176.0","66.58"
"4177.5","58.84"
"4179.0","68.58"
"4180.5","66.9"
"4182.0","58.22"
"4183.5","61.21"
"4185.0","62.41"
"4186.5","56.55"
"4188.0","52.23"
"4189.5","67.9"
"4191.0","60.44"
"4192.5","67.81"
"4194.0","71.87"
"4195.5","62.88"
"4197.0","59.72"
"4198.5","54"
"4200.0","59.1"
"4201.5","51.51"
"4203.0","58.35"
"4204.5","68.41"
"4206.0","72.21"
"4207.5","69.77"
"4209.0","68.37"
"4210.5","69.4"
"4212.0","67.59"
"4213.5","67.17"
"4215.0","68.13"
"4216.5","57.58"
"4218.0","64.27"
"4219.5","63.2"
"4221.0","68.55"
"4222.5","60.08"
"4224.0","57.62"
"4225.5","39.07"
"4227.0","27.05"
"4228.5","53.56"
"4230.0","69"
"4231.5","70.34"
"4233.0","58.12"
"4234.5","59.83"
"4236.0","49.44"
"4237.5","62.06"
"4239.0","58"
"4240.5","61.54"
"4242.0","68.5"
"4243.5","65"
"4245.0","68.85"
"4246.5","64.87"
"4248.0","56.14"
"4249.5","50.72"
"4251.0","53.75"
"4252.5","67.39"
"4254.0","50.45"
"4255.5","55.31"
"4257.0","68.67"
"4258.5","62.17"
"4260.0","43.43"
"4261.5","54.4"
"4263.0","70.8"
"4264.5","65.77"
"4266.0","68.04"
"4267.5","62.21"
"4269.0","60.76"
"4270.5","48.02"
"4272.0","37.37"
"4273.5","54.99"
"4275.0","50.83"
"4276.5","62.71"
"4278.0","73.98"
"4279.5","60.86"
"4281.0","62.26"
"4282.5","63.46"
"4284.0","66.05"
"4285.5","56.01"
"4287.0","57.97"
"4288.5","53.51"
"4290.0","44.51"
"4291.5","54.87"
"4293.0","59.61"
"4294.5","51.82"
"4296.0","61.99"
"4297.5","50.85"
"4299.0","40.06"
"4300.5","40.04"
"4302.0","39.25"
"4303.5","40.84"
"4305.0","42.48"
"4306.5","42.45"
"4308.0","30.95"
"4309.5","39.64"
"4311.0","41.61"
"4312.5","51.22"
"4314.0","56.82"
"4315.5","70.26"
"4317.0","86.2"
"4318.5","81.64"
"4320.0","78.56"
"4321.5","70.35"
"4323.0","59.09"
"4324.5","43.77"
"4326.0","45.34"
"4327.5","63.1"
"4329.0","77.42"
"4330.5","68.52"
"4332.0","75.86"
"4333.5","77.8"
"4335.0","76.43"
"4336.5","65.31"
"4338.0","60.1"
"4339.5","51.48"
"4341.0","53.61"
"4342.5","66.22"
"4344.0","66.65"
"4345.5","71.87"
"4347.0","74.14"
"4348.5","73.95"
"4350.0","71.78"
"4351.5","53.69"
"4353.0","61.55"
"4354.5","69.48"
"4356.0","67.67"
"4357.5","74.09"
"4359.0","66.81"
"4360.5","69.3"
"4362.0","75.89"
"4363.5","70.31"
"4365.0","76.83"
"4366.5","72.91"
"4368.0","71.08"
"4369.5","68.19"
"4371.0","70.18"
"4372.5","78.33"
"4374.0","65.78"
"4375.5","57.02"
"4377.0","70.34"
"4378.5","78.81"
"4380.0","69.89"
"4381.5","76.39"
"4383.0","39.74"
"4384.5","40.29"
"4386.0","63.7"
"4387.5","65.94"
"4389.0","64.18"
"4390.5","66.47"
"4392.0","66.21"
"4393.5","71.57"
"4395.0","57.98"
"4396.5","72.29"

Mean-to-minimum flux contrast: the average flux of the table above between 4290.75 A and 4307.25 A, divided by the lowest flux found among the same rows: 1.21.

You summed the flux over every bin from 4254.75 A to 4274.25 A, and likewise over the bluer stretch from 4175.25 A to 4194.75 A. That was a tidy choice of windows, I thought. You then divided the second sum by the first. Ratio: 1.09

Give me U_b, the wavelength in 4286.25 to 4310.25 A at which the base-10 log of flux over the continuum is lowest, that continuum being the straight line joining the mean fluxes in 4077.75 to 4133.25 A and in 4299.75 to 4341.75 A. 4308.0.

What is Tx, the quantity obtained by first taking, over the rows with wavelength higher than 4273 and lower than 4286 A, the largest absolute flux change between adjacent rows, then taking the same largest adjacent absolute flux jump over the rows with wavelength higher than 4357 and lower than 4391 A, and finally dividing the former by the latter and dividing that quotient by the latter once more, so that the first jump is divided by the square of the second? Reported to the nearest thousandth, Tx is 0.010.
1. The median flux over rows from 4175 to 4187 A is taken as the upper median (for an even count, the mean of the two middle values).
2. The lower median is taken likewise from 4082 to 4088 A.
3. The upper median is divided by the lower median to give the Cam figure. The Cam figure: 1.0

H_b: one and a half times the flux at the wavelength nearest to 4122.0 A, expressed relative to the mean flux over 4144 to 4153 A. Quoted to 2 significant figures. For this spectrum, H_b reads 1.7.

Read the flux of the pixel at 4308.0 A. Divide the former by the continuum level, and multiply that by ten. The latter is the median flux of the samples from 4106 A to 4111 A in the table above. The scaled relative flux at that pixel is 5.0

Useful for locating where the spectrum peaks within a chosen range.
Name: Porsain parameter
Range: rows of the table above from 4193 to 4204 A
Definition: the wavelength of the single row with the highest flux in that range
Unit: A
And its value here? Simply 4194.0 A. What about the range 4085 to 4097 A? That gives 4087.5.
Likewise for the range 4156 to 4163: 4162.5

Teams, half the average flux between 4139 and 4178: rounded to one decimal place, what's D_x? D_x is 31.9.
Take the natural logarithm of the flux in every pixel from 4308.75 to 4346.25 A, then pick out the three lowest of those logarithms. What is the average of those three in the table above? 3.73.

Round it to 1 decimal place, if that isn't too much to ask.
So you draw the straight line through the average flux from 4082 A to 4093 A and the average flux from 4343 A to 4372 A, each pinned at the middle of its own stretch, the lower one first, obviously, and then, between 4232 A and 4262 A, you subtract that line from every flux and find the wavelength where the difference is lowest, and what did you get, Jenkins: 4260.0 A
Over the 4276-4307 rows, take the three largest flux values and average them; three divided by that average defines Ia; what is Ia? 0.044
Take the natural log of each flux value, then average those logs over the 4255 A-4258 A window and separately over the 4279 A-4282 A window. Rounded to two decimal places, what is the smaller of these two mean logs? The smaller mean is 4.12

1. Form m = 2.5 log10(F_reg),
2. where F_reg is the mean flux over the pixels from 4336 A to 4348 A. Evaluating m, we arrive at 4.51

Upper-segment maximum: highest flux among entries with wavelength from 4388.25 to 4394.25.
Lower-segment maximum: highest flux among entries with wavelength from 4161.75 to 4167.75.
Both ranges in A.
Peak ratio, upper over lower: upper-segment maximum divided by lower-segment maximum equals 0.92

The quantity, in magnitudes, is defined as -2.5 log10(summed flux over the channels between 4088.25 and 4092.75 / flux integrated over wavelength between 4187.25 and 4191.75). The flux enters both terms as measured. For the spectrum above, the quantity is 0.28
